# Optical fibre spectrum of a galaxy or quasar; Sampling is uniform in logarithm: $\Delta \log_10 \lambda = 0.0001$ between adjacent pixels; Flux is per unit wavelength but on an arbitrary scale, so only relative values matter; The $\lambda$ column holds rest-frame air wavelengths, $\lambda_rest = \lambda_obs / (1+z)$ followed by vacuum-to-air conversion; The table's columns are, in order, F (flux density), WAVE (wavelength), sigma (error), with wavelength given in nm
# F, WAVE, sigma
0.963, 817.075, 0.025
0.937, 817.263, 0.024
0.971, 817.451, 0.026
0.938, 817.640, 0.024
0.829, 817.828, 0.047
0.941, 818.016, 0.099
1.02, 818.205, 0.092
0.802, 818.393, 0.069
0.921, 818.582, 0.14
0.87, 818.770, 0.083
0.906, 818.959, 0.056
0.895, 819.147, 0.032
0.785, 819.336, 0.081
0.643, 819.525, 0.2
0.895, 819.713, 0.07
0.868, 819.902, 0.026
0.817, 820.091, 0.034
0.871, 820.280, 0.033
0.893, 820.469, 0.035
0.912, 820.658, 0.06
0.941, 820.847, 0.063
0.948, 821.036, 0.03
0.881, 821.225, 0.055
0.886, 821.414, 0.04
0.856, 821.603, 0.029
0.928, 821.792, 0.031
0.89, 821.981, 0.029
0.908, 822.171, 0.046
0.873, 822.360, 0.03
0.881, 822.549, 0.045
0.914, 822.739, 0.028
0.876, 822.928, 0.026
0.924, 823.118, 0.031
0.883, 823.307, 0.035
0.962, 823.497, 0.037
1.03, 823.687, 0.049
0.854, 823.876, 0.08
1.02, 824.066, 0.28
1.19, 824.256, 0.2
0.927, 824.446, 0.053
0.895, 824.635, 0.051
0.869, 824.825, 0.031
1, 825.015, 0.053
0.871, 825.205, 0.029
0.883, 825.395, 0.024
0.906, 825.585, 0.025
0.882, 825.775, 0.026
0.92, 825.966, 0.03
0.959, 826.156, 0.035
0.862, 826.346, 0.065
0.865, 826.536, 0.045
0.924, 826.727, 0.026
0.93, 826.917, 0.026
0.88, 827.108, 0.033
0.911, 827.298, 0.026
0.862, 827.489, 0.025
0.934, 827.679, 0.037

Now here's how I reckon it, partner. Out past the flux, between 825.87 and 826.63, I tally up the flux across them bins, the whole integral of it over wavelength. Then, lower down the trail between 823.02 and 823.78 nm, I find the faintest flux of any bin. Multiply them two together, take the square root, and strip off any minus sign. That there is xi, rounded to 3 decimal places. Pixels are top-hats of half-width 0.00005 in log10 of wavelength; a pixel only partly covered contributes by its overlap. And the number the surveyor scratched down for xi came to 0.778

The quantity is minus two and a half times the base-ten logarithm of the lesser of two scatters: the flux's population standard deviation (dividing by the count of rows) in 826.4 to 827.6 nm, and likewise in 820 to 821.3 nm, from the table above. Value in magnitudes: 3.90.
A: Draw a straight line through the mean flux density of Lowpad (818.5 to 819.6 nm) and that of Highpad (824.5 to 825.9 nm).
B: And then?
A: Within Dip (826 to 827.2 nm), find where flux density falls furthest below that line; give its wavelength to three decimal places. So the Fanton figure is 826.346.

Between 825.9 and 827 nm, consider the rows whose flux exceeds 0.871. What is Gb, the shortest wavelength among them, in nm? 825.966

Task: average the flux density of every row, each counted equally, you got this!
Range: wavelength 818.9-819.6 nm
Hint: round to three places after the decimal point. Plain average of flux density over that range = 0.807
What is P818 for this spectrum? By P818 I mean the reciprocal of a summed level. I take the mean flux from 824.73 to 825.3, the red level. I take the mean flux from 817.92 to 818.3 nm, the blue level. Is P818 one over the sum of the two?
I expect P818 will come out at 0.528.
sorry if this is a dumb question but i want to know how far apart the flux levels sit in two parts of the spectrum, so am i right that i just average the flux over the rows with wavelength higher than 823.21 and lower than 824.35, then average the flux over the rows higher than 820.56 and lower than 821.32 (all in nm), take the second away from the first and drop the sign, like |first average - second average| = 0.069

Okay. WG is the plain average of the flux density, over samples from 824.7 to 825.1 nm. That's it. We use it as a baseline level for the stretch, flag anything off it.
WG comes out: 0.93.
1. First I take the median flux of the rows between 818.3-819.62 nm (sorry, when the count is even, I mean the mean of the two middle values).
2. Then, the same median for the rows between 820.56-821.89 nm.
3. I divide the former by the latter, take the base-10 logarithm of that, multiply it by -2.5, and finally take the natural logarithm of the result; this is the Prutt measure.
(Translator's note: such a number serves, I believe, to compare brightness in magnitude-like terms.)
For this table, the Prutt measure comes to -3.0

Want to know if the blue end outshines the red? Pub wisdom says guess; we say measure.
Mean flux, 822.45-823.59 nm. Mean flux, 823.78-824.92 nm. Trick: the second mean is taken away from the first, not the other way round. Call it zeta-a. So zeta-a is -0.05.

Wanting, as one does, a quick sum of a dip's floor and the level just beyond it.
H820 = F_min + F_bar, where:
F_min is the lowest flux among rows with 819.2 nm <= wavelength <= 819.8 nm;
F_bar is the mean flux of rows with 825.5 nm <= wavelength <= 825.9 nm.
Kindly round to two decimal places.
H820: 1.54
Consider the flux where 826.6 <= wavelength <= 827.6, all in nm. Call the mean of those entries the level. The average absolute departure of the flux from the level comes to 0.024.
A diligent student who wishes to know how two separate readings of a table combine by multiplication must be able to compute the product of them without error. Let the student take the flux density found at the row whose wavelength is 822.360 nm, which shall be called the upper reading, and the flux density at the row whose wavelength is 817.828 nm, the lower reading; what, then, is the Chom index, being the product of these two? 0.724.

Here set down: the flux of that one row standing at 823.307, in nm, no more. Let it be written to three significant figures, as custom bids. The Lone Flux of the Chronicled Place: 0.883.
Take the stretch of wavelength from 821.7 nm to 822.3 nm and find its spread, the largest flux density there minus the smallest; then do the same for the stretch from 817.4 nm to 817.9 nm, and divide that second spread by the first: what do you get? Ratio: 3.7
